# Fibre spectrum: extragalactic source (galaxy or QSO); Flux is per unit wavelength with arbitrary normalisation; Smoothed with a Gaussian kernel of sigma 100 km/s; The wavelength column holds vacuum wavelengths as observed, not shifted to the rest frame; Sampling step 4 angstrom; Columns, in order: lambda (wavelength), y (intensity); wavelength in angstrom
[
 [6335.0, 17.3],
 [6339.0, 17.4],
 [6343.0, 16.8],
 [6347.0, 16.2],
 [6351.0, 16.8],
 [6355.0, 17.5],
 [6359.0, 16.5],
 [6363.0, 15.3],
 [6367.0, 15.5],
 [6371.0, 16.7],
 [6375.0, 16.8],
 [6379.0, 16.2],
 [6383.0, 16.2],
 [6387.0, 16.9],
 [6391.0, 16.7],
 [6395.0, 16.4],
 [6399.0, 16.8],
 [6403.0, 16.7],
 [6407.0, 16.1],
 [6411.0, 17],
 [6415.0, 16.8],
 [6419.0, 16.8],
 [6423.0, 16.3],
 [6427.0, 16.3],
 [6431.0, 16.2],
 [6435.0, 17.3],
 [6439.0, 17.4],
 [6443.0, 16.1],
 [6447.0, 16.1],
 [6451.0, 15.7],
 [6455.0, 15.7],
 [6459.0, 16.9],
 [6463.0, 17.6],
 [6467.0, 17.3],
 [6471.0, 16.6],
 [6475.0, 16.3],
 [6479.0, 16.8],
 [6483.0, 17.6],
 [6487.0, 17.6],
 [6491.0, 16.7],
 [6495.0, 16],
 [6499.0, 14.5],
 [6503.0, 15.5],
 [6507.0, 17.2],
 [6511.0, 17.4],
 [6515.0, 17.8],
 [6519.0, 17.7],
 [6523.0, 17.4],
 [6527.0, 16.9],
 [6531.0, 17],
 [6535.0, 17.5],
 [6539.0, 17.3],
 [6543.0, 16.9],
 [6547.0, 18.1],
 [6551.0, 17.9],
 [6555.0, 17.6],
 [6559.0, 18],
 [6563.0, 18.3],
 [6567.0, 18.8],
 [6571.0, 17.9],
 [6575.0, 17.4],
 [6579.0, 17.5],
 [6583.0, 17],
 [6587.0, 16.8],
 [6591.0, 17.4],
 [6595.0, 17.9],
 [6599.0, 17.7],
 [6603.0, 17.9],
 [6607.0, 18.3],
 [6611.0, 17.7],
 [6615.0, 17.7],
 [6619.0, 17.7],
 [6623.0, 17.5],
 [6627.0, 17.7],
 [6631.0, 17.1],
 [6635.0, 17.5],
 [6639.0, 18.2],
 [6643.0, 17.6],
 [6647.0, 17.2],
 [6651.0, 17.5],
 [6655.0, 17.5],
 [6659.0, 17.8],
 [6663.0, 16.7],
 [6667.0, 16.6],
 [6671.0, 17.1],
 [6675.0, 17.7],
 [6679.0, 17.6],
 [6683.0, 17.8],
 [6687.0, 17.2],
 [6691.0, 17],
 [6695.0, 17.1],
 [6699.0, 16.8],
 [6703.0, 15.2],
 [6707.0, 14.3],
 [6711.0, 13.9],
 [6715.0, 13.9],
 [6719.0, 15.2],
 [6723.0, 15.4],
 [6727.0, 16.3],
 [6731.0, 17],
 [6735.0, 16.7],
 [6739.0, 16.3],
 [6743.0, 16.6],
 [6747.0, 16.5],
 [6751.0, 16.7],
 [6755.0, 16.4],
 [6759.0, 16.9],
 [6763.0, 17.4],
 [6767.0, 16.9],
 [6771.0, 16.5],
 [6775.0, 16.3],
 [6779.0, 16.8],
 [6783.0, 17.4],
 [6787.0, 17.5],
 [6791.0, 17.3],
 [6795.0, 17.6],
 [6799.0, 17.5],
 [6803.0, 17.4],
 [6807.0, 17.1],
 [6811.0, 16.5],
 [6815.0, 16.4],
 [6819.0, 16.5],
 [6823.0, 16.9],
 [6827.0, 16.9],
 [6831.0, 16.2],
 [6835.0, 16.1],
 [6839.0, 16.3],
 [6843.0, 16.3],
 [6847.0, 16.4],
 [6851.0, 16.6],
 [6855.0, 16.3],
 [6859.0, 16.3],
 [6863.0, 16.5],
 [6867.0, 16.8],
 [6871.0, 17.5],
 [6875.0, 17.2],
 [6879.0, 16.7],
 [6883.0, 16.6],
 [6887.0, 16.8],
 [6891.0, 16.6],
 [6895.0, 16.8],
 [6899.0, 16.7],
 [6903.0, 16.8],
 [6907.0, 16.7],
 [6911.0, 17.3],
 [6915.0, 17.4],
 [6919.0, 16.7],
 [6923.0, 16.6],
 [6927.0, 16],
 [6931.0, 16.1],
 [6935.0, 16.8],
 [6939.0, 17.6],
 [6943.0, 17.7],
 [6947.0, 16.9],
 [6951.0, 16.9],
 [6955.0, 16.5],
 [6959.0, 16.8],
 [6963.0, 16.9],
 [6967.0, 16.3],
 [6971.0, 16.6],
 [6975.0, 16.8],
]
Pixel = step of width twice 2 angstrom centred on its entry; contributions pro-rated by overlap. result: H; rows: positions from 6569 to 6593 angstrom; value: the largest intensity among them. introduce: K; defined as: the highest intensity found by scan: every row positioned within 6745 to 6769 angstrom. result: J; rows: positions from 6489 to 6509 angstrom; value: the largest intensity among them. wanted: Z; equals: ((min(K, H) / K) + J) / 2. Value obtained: 9.1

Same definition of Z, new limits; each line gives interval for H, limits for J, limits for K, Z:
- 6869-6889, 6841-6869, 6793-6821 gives 8.9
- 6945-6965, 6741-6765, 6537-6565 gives 9.2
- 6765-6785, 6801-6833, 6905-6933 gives 9.2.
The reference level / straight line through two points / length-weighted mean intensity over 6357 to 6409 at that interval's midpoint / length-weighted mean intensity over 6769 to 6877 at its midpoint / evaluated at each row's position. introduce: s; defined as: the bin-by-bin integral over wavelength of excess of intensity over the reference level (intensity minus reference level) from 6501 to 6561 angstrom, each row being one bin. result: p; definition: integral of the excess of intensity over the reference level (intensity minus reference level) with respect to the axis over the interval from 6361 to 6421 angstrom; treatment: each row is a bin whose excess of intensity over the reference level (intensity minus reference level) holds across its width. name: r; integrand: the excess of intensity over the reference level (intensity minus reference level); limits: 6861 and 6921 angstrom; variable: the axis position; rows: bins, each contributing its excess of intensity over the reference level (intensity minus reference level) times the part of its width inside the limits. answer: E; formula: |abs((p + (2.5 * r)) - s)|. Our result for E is 41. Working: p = 5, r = 2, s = 50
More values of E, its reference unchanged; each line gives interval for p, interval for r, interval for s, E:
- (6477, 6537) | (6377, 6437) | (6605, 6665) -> 5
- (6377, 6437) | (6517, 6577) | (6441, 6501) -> 177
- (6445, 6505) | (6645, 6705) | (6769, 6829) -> 59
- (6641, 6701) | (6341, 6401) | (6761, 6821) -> 42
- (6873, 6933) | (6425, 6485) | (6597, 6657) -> 37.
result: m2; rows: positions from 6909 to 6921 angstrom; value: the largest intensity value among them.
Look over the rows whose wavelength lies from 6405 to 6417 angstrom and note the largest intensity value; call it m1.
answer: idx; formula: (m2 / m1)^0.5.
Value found 1.01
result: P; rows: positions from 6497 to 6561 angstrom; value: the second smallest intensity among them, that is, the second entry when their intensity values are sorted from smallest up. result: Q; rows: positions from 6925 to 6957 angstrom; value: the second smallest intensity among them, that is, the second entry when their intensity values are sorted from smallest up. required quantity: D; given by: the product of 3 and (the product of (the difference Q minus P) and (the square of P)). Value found 432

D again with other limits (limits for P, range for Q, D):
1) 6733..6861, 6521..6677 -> 394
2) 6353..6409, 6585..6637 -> 1153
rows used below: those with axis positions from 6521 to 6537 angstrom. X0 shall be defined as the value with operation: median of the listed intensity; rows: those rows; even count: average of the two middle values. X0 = 17.2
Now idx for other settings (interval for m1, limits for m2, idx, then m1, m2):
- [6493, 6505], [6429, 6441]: 1.04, 16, 17.4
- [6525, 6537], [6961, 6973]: 0.98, 17.5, 16.9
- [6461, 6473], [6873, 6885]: 0.99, 17.6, 17.2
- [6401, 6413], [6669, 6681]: 1.02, 17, 17.7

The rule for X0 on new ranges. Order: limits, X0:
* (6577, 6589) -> 17.0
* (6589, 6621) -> 17.7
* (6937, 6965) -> 16.9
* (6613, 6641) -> 17.7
